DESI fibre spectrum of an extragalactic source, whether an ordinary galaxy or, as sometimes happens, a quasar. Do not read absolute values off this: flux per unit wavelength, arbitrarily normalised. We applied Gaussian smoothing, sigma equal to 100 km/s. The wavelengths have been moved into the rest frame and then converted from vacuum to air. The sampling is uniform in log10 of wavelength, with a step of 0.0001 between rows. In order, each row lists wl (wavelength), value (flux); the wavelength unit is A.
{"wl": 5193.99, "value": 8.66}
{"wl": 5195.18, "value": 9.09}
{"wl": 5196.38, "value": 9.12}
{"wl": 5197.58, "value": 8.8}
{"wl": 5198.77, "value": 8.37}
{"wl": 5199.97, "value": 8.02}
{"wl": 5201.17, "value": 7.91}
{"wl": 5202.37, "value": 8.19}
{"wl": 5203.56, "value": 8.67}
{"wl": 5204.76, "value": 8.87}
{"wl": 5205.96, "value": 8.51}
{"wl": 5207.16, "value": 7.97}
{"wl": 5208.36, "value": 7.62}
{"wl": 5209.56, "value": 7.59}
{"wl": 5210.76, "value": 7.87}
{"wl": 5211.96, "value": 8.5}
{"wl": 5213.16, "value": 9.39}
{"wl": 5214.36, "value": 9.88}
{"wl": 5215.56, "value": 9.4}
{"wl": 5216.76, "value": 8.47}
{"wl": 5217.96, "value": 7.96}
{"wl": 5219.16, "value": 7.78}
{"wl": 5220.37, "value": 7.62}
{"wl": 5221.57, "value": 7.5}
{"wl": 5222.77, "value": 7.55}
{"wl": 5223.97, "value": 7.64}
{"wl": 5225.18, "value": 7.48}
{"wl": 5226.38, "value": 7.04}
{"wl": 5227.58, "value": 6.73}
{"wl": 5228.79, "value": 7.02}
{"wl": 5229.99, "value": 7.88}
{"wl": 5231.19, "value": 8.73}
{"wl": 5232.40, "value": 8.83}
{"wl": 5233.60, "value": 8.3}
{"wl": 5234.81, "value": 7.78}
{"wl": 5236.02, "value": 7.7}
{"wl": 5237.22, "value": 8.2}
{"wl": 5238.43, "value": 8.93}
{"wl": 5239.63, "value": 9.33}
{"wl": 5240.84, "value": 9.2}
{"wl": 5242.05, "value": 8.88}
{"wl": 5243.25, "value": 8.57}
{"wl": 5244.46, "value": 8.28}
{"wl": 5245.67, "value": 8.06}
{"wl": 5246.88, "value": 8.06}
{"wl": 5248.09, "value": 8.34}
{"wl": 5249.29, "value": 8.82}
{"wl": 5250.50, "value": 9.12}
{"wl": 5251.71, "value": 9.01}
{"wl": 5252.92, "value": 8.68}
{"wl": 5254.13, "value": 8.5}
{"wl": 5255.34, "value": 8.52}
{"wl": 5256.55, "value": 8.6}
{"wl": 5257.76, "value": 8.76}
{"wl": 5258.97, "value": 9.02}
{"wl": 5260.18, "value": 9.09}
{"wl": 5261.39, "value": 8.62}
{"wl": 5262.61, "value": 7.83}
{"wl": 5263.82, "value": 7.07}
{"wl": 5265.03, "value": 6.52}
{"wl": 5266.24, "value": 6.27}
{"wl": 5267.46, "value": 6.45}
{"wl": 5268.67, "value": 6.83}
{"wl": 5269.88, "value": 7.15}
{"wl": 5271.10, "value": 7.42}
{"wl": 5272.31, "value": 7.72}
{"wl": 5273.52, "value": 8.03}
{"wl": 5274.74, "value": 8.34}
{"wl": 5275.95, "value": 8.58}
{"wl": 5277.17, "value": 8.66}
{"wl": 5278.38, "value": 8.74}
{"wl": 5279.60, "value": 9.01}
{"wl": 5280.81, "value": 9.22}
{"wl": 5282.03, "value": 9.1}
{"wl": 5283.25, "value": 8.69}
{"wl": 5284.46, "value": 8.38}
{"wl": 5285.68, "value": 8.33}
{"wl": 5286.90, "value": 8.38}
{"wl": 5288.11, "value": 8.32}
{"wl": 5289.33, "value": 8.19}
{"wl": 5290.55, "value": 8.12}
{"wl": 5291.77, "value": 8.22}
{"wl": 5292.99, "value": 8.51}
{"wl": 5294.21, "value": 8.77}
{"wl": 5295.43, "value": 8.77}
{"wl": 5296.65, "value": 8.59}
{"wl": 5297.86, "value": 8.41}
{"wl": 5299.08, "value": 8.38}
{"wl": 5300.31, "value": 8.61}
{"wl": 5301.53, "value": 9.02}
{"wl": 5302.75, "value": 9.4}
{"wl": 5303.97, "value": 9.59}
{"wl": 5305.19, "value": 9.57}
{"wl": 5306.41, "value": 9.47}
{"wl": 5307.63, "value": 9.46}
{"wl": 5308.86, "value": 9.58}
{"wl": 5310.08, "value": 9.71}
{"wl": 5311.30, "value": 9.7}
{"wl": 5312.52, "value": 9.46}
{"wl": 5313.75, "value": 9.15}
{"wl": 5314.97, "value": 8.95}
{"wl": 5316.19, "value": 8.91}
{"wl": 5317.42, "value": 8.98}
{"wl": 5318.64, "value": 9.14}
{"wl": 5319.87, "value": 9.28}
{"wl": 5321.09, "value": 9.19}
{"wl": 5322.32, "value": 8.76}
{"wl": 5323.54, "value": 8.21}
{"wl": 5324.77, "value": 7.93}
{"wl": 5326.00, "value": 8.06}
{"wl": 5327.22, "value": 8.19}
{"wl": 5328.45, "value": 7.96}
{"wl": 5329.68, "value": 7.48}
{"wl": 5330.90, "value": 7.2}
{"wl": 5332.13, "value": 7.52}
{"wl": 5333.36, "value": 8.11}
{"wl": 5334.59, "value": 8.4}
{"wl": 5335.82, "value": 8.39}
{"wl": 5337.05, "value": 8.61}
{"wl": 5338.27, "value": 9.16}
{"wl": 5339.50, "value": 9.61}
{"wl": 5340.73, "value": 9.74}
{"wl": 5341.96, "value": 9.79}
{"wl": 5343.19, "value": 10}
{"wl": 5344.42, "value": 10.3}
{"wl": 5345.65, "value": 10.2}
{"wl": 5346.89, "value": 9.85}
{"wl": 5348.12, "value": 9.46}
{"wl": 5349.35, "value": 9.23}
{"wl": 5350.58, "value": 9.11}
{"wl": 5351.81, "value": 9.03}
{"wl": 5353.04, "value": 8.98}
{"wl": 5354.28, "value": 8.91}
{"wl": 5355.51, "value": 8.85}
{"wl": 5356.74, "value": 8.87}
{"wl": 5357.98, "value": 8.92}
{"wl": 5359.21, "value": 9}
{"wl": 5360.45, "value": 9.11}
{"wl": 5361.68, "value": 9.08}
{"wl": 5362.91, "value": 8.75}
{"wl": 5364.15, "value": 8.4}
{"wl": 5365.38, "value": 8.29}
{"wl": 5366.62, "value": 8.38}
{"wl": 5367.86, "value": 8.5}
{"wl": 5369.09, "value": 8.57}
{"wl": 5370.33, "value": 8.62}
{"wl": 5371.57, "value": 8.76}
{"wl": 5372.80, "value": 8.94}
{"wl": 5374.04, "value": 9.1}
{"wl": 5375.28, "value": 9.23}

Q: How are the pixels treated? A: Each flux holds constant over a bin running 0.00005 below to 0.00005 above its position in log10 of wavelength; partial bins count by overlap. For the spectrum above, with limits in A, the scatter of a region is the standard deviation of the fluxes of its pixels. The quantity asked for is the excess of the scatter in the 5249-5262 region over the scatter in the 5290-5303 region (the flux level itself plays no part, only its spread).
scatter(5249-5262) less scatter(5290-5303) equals -0.13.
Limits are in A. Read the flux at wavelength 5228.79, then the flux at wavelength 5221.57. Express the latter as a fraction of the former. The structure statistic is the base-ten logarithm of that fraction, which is 0.03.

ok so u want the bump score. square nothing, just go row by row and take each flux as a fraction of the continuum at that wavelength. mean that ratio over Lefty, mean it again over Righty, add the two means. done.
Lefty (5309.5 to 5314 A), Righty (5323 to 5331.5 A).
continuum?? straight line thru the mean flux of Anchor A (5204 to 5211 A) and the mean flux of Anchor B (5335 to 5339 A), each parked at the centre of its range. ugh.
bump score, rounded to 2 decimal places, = 2.01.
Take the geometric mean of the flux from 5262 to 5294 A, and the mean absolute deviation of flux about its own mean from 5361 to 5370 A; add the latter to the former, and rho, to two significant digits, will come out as 8.2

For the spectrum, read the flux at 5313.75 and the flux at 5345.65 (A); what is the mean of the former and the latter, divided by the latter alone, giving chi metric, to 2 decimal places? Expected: 0.95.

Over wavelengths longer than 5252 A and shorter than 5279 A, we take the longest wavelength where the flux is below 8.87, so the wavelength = 5278.38 A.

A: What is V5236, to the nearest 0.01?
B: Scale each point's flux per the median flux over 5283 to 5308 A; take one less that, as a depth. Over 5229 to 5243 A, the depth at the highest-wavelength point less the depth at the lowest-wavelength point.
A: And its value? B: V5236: -0.12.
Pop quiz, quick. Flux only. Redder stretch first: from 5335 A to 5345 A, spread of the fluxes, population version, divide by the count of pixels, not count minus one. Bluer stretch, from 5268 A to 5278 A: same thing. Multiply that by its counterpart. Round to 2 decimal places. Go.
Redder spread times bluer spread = 0.40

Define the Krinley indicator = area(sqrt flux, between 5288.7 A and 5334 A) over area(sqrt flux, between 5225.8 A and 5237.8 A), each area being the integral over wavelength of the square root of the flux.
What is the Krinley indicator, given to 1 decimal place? 4.0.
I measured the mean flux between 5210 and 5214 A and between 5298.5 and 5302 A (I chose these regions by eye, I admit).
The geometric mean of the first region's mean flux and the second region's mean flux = 8.63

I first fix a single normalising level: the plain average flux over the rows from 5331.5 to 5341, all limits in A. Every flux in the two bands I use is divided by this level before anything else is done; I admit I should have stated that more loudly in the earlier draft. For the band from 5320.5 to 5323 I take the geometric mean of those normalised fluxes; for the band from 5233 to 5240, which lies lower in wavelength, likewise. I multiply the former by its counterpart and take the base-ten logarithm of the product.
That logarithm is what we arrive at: 0.00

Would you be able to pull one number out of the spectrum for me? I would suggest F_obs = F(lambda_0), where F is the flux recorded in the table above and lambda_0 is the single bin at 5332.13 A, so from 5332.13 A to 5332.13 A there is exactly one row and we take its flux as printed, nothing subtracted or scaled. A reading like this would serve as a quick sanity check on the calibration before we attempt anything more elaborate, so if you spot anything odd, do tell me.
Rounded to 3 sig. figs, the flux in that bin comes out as 7.52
